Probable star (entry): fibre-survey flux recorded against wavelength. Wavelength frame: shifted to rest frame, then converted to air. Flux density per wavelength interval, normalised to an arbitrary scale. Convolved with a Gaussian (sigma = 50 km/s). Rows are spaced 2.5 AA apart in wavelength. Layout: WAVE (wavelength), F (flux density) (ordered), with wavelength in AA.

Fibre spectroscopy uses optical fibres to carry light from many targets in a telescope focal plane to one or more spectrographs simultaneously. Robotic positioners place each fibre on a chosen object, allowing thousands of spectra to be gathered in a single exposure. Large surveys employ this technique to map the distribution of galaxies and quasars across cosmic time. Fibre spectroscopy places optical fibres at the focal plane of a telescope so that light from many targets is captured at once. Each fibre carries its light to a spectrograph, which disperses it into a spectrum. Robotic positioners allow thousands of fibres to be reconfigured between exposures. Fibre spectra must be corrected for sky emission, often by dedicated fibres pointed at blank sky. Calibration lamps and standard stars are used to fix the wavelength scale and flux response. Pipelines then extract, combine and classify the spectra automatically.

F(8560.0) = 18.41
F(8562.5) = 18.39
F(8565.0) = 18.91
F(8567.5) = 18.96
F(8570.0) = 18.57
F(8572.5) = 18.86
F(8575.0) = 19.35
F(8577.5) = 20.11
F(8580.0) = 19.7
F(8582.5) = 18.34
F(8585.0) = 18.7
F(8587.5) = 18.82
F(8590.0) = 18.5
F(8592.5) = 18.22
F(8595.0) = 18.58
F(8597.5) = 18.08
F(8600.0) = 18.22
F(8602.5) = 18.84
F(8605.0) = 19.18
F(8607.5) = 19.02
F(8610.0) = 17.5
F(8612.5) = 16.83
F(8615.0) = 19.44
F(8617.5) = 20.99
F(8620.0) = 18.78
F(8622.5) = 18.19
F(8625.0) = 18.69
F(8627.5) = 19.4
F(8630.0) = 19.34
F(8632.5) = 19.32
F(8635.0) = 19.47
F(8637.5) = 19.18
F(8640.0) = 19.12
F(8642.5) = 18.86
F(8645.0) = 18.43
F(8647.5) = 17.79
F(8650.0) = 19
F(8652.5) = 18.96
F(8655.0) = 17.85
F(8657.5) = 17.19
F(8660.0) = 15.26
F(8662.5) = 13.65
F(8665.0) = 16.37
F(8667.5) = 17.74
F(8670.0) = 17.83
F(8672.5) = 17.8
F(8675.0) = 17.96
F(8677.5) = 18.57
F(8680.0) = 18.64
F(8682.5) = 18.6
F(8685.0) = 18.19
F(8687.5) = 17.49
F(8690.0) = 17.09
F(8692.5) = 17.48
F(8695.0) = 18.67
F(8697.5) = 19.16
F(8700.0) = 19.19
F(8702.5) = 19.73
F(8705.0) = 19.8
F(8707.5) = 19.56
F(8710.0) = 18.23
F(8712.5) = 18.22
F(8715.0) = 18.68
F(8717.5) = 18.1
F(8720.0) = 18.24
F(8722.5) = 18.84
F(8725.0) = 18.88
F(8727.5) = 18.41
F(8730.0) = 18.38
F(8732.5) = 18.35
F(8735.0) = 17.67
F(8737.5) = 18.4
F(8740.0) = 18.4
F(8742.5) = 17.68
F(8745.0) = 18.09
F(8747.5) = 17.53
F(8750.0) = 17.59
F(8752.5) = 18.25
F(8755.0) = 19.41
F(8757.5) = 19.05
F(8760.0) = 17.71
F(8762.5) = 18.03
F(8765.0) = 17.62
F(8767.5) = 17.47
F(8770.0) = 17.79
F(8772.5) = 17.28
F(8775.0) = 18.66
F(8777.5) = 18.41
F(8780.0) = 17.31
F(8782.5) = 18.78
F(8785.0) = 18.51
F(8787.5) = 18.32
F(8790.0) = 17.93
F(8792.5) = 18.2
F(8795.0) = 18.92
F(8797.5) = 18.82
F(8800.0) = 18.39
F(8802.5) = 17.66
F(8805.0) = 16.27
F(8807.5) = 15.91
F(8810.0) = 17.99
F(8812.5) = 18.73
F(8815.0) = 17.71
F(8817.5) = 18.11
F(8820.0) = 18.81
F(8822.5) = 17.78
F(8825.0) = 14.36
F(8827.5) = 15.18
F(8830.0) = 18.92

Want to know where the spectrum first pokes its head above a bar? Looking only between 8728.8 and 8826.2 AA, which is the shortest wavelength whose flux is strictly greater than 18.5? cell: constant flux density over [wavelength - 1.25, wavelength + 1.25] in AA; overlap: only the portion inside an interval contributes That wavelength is 8755.0 AA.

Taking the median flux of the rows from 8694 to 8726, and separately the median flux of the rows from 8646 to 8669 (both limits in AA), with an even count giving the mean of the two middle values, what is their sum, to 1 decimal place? 36.6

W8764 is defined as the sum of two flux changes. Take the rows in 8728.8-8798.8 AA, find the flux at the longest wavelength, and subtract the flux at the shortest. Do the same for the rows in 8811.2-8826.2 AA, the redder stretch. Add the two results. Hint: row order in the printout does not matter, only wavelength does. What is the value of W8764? -3.9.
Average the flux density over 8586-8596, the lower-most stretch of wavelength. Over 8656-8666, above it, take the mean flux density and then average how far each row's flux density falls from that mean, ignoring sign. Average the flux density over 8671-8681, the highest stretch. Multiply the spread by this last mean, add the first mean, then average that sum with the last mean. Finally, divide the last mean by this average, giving 0.63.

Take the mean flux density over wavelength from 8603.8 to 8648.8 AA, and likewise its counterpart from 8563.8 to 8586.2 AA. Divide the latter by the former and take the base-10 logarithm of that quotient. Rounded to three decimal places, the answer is 0.004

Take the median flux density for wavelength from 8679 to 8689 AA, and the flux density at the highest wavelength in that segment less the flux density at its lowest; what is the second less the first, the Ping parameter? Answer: -19.5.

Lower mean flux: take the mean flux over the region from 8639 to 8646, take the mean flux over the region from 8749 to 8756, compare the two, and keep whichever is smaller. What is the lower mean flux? 18.4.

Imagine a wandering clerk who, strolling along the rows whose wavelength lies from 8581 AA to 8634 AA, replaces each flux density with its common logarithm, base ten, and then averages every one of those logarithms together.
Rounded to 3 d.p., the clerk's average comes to 1.272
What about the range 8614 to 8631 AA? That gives 1.284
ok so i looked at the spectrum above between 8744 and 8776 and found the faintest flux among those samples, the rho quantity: 17.28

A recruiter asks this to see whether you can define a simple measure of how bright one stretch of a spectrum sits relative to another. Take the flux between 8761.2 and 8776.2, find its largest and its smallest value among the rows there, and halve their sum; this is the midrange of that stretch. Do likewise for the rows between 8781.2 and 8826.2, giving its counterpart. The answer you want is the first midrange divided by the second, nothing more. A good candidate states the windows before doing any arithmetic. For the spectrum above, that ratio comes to 1.08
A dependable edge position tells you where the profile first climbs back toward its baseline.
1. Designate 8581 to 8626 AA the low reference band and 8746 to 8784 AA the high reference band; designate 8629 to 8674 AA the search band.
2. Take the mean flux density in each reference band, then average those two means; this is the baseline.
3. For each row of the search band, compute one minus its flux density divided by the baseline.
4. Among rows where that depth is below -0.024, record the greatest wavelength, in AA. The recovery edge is 8652.5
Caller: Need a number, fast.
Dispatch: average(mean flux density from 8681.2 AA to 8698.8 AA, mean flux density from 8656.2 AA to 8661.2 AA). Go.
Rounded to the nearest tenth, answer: 17.2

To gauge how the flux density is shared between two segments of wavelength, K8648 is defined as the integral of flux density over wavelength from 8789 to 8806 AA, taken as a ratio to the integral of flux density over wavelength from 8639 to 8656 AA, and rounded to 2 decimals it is 0.97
